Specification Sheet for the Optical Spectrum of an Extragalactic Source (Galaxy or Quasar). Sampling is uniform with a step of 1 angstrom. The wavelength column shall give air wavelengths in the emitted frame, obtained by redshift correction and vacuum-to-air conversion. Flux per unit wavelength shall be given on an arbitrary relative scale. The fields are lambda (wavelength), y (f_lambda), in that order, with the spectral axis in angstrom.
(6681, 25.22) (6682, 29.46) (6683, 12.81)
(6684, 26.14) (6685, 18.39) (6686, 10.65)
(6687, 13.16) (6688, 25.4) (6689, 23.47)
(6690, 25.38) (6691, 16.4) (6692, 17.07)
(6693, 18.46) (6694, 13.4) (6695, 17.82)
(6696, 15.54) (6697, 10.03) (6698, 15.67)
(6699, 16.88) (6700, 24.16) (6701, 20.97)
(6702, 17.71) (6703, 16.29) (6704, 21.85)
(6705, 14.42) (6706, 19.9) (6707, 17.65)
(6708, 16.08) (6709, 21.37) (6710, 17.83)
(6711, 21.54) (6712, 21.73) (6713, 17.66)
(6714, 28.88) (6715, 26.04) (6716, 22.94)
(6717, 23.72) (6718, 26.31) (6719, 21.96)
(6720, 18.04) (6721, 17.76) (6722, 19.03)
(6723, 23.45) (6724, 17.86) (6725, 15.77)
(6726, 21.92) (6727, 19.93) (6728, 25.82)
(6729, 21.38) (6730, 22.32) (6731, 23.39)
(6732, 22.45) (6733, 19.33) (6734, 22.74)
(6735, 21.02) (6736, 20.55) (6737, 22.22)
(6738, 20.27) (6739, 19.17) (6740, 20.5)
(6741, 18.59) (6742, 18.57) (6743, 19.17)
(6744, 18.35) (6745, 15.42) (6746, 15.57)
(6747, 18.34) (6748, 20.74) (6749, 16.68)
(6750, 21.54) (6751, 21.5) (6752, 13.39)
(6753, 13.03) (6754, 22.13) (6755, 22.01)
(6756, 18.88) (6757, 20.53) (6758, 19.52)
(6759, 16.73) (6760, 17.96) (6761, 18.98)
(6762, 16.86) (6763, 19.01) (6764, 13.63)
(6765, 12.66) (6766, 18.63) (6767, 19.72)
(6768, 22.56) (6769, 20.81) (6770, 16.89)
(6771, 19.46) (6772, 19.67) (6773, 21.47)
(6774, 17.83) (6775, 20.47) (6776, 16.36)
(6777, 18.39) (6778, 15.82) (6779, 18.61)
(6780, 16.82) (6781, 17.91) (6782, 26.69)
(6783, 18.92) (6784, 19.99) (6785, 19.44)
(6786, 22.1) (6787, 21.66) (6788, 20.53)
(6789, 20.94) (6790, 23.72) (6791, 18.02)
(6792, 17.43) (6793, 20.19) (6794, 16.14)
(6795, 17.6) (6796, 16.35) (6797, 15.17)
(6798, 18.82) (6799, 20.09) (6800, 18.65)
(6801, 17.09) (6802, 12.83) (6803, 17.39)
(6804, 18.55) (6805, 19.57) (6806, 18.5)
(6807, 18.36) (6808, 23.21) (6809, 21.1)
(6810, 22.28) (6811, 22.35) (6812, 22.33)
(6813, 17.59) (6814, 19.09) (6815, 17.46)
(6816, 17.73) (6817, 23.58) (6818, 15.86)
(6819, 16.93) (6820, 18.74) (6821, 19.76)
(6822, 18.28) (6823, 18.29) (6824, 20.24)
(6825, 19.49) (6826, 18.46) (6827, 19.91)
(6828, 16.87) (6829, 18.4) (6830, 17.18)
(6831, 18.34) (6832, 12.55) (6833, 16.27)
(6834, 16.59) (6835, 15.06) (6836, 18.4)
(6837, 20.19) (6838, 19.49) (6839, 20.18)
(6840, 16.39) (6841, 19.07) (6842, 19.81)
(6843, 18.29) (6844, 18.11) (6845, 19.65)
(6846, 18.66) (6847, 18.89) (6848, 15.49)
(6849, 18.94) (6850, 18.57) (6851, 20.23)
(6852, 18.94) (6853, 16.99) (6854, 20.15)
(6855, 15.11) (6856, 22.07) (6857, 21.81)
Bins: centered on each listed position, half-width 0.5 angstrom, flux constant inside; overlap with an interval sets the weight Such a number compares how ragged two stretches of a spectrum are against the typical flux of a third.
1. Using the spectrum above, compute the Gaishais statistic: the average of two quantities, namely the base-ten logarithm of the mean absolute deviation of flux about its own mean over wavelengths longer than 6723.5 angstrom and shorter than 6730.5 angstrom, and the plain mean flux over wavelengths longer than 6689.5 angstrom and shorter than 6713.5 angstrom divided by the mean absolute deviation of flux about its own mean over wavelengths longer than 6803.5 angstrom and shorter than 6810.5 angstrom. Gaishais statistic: 5.6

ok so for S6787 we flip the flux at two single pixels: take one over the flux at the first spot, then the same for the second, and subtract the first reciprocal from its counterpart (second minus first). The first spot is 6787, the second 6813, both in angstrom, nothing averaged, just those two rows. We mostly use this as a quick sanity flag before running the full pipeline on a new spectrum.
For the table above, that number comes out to 0.011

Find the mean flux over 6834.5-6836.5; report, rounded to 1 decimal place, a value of 16.7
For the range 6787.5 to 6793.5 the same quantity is 20.1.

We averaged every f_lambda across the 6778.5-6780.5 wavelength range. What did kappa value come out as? 17.7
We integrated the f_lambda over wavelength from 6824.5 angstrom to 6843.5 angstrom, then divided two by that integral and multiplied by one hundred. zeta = 0.587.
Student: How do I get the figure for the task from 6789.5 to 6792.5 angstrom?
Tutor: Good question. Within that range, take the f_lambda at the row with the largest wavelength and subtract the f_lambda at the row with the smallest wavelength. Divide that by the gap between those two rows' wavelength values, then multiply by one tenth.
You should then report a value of -0.31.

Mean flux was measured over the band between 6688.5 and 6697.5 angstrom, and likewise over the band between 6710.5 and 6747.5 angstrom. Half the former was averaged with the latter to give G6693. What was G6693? 14.8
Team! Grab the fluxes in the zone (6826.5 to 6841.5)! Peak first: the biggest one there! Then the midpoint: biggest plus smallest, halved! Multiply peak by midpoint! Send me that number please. 331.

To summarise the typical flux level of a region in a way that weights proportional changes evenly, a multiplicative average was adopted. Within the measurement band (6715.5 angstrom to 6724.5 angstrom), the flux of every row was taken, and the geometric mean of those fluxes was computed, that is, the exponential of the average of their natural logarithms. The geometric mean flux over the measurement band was 21.0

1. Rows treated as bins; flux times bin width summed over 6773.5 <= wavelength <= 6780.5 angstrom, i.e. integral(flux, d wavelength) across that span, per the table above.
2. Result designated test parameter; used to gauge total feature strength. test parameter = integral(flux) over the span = 124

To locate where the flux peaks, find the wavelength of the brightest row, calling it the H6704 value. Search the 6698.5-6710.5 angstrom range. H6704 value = 6700 angstrom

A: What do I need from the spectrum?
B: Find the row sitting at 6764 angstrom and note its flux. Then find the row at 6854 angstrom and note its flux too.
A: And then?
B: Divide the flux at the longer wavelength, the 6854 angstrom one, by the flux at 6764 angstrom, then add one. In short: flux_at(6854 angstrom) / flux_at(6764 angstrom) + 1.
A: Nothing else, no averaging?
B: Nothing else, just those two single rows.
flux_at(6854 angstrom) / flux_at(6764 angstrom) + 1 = 2.48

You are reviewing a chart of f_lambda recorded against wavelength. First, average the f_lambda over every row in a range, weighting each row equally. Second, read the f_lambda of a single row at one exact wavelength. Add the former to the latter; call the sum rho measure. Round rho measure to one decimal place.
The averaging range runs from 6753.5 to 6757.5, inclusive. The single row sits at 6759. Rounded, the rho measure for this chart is 37.6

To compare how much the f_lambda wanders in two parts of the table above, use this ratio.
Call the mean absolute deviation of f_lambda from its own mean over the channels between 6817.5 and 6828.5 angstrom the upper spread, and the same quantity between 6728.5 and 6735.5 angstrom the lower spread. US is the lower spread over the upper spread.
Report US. 1.0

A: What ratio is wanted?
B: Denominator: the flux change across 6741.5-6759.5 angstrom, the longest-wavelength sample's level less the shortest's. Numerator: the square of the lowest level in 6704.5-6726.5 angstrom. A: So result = -113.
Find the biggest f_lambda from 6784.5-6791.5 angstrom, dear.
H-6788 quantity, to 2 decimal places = 23.72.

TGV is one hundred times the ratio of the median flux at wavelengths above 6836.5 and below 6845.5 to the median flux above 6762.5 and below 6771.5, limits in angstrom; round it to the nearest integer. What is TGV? 103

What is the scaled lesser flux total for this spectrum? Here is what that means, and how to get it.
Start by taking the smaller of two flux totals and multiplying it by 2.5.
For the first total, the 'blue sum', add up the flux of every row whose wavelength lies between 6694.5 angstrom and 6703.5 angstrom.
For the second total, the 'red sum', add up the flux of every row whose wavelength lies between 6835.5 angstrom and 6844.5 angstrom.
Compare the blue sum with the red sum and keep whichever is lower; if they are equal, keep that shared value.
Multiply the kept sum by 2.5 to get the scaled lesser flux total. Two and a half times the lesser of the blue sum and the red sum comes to 388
